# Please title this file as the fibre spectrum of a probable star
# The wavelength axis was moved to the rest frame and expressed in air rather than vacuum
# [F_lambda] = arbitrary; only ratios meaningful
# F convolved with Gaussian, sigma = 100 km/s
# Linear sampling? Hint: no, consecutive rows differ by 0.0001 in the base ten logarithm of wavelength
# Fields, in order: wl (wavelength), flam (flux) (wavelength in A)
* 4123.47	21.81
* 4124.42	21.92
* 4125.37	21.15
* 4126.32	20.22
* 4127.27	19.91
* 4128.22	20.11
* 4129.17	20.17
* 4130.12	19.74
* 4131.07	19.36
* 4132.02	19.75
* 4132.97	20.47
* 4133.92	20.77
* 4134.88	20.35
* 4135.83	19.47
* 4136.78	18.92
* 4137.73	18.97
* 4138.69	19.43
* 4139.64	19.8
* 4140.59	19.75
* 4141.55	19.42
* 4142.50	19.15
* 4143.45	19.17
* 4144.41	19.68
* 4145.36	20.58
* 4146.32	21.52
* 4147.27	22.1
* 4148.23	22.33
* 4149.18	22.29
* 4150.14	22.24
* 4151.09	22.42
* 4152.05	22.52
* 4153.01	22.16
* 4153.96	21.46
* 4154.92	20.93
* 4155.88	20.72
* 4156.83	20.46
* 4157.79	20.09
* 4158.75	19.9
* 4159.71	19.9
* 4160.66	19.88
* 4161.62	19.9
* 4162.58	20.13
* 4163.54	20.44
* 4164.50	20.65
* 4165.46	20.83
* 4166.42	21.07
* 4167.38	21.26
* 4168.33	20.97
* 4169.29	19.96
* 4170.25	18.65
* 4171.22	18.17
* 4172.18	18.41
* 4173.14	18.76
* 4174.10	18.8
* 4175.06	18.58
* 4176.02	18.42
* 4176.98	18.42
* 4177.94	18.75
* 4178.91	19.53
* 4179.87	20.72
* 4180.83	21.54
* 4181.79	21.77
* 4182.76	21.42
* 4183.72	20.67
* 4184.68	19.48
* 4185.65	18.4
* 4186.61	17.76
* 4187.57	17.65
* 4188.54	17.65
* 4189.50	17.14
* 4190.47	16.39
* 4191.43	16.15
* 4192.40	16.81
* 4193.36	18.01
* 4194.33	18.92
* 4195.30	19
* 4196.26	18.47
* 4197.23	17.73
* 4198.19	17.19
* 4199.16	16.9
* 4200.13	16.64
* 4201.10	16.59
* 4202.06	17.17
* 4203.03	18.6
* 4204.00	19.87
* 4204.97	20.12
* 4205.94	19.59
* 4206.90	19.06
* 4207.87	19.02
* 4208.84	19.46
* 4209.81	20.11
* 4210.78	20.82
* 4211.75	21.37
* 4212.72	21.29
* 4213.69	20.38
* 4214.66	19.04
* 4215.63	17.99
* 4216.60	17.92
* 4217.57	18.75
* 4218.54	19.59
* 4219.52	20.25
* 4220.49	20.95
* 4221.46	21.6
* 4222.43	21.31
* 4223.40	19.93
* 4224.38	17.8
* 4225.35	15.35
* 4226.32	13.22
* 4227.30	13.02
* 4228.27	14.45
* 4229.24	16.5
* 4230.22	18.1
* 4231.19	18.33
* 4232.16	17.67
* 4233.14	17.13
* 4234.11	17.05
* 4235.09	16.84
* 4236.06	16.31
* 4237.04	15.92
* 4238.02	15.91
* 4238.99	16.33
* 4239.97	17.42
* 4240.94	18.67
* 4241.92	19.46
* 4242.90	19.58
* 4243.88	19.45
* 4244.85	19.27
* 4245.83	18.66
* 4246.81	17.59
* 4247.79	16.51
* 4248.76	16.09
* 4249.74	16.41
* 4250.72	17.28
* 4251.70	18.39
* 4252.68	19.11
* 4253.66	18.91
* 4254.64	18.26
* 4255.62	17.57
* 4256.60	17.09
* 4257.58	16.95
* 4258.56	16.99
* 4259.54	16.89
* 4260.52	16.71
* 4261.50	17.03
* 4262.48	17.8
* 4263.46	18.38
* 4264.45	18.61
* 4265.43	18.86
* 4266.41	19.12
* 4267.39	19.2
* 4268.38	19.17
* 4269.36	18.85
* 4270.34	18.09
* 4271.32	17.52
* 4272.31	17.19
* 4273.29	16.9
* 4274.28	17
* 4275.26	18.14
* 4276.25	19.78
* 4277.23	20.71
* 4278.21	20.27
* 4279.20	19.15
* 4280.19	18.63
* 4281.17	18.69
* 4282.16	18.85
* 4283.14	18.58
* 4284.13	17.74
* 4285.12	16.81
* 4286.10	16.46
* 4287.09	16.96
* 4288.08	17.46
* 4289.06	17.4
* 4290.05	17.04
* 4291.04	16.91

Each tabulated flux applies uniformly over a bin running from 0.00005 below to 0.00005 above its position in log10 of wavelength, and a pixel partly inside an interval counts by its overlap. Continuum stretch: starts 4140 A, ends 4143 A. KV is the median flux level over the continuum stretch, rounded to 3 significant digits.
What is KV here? 19.4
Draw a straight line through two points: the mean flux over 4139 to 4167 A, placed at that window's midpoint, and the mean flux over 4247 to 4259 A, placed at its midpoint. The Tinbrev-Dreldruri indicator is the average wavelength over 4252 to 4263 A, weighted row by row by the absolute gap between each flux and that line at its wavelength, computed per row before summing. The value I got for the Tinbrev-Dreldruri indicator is 4256.0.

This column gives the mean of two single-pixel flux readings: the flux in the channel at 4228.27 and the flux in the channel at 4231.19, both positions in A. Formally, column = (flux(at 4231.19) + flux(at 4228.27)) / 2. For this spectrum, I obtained 16.4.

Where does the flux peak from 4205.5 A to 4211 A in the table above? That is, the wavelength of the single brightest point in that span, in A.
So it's 4210.78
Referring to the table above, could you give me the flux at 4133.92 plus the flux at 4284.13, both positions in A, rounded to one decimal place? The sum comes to 38.5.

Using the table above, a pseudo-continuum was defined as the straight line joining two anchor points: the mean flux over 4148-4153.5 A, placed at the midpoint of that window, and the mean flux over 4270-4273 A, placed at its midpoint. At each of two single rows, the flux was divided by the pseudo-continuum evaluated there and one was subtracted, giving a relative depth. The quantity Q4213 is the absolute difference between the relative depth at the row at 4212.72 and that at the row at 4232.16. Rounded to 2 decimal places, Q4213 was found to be 0.15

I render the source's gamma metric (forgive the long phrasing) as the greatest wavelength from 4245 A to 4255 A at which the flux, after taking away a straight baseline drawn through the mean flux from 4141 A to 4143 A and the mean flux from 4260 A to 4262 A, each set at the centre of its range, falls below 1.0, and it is 4250.72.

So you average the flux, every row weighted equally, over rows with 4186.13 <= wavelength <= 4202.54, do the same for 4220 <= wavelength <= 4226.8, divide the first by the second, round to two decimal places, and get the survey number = 0.94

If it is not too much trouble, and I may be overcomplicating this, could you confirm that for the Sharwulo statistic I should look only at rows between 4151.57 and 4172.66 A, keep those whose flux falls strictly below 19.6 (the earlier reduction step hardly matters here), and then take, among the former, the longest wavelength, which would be 4172.18 A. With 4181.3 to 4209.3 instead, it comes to 4208.84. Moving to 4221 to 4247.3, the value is 4246.81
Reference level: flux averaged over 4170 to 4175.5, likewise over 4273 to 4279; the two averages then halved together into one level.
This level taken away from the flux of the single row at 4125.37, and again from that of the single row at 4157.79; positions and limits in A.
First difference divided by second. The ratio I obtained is 1.8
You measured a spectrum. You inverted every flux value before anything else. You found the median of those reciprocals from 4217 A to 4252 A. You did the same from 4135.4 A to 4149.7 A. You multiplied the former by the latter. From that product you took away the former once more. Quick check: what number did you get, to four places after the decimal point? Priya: -0.0538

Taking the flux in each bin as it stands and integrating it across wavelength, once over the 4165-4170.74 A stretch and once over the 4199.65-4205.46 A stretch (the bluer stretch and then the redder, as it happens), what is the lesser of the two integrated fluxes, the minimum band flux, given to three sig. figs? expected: 105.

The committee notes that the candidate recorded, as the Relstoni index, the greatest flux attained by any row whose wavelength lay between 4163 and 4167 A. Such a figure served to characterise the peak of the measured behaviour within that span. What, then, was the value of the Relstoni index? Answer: 21.07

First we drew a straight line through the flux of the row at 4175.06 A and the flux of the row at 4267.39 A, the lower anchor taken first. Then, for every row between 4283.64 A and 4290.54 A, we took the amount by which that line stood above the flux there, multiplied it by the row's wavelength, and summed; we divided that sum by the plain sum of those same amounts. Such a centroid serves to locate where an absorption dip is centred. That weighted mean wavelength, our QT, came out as 4287.1 A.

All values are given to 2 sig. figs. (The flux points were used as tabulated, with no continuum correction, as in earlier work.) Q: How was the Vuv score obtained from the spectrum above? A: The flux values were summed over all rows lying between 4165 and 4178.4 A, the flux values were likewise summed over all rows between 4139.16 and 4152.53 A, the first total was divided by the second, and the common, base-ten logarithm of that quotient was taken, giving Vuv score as -0.034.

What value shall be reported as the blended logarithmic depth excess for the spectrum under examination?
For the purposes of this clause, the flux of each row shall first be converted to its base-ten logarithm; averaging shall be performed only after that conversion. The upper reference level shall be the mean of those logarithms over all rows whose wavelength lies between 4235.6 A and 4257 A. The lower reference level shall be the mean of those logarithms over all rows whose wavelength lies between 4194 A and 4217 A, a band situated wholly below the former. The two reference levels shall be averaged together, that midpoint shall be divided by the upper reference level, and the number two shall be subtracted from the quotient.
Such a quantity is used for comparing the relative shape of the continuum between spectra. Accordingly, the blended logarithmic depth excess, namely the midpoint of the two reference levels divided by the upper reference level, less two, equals -0.99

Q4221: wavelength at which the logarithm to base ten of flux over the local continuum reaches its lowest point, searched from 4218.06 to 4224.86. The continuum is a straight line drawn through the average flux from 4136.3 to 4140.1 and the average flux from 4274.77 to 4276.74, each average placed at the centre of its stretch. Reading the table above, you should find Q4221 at 4224.38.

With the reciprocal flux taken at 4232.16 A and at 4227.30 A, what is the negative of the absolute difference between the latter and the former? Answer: -0.020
